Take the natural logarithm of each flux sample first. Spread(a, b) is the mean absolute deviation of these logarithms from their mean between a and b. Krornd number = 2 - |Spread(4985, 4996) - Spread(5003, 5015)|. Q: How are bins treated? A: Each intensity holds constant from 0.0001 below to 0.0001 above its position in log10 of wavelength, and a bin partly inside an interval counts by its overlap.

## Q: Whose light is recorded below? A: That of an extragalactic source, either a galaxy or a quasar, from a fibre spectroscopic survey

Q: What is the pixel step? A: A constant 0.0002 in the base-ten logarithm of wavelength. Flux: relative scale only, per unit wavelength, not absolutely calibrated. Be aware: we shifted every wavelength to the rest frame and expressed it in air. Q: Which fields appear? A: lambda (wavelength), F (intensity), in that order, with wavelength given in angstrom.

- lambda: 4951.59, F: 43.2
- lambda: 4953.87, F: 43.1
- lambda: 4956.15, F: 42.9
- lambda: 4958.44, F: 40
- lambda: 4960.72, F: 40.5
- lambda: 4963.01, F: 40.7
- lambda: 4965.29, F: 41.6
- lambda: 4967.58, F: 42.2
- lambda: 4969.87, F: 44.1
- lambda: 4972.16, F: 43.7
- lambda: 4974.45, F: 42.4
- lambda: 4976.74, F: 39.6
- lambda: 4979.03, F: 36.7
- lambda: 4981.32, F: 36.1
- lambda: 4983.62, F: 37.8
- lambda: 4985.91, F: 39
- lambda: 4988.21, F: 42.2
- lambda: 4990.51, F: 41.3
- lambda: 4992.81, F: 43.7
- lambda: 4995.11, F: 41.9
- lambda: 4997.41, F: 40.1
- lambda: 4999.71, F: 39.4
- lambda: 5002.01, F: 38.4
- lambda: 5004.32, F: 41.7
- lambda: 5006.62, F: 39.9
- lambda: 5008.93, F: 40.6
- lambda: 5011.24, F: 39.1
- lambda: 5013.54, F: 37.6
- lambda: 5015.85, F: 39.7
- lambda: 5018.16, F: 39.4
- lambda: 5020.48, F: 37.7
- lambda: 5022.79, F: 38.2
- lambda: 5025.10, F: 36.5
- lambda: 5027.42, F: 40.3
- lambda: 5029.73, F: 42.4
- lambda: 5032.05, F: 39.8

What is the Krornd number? 2.00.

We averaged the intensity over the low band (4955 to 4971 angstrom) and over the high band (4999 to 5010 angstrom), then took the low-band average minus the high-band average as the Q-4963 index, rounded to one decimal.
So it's 1.7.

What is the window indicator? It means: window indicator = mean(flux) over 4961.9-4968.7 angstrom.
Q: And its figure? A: 42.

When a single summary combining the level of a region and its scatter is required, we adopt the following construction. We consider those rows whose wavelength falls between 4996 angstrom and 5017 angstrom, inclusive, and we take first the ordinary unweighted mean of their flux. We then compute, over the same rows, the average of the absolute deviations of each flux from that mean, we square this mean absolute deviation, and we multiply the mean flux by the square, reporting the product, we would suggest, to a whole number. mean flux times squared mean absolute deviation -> 30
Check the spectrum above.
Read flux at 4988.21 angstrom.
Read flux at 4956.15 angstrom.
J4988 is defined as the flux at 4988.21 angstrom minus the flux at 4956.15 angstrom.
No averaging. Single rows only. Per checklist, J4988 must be -1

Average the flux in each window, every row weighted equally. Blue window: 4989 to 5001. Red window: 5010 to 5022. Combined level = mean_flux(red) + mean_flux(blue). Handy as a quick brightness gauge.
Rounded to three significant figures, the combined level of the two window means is 80.0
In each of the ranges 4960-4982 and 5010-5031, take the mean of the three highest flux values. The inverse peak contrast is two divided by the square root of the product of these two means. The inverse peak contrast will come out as 0.0475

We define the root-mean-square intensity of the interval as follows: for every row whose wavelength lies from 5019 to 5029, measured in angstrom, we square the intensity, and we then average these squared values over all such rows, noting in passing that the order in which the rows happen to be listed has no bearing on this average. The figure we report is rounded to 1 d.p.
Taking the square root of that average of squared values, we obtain 38.2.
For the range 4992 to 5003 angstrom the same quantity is 40.7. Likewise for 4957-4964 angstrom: 40.4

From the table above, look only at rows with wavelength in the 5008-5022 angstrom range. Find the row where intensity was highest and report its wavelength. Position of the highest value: 5008.93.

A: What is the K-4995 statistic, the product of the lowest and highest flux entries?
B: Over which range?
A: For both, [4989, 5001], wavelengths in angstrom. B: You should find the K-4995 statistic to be 1722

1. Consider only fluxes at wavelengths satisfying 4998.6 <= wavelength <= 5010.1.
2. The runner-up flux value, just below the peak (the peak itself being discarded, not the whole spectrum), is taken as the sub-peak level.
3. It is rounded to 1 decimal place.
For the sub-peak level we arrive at 40.6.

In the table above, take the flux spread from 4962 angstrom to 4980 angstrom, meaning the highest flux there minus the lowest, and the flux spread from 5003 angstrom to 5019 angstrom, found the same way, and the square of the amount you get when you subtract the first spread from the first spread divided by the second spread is 31.3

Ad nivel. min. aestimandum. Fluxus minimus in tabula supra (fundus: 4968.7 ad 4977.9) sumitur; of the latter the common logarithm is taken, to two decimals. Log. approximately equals 1.60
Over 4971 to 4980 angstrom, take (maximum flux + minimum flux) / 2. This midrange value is 40.2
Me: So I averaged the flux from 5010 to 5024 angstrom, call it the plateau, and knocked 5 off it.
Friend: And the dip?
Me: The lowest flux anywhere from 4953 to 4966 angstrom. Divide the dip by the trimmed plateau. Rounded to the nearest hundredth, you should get 1.19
